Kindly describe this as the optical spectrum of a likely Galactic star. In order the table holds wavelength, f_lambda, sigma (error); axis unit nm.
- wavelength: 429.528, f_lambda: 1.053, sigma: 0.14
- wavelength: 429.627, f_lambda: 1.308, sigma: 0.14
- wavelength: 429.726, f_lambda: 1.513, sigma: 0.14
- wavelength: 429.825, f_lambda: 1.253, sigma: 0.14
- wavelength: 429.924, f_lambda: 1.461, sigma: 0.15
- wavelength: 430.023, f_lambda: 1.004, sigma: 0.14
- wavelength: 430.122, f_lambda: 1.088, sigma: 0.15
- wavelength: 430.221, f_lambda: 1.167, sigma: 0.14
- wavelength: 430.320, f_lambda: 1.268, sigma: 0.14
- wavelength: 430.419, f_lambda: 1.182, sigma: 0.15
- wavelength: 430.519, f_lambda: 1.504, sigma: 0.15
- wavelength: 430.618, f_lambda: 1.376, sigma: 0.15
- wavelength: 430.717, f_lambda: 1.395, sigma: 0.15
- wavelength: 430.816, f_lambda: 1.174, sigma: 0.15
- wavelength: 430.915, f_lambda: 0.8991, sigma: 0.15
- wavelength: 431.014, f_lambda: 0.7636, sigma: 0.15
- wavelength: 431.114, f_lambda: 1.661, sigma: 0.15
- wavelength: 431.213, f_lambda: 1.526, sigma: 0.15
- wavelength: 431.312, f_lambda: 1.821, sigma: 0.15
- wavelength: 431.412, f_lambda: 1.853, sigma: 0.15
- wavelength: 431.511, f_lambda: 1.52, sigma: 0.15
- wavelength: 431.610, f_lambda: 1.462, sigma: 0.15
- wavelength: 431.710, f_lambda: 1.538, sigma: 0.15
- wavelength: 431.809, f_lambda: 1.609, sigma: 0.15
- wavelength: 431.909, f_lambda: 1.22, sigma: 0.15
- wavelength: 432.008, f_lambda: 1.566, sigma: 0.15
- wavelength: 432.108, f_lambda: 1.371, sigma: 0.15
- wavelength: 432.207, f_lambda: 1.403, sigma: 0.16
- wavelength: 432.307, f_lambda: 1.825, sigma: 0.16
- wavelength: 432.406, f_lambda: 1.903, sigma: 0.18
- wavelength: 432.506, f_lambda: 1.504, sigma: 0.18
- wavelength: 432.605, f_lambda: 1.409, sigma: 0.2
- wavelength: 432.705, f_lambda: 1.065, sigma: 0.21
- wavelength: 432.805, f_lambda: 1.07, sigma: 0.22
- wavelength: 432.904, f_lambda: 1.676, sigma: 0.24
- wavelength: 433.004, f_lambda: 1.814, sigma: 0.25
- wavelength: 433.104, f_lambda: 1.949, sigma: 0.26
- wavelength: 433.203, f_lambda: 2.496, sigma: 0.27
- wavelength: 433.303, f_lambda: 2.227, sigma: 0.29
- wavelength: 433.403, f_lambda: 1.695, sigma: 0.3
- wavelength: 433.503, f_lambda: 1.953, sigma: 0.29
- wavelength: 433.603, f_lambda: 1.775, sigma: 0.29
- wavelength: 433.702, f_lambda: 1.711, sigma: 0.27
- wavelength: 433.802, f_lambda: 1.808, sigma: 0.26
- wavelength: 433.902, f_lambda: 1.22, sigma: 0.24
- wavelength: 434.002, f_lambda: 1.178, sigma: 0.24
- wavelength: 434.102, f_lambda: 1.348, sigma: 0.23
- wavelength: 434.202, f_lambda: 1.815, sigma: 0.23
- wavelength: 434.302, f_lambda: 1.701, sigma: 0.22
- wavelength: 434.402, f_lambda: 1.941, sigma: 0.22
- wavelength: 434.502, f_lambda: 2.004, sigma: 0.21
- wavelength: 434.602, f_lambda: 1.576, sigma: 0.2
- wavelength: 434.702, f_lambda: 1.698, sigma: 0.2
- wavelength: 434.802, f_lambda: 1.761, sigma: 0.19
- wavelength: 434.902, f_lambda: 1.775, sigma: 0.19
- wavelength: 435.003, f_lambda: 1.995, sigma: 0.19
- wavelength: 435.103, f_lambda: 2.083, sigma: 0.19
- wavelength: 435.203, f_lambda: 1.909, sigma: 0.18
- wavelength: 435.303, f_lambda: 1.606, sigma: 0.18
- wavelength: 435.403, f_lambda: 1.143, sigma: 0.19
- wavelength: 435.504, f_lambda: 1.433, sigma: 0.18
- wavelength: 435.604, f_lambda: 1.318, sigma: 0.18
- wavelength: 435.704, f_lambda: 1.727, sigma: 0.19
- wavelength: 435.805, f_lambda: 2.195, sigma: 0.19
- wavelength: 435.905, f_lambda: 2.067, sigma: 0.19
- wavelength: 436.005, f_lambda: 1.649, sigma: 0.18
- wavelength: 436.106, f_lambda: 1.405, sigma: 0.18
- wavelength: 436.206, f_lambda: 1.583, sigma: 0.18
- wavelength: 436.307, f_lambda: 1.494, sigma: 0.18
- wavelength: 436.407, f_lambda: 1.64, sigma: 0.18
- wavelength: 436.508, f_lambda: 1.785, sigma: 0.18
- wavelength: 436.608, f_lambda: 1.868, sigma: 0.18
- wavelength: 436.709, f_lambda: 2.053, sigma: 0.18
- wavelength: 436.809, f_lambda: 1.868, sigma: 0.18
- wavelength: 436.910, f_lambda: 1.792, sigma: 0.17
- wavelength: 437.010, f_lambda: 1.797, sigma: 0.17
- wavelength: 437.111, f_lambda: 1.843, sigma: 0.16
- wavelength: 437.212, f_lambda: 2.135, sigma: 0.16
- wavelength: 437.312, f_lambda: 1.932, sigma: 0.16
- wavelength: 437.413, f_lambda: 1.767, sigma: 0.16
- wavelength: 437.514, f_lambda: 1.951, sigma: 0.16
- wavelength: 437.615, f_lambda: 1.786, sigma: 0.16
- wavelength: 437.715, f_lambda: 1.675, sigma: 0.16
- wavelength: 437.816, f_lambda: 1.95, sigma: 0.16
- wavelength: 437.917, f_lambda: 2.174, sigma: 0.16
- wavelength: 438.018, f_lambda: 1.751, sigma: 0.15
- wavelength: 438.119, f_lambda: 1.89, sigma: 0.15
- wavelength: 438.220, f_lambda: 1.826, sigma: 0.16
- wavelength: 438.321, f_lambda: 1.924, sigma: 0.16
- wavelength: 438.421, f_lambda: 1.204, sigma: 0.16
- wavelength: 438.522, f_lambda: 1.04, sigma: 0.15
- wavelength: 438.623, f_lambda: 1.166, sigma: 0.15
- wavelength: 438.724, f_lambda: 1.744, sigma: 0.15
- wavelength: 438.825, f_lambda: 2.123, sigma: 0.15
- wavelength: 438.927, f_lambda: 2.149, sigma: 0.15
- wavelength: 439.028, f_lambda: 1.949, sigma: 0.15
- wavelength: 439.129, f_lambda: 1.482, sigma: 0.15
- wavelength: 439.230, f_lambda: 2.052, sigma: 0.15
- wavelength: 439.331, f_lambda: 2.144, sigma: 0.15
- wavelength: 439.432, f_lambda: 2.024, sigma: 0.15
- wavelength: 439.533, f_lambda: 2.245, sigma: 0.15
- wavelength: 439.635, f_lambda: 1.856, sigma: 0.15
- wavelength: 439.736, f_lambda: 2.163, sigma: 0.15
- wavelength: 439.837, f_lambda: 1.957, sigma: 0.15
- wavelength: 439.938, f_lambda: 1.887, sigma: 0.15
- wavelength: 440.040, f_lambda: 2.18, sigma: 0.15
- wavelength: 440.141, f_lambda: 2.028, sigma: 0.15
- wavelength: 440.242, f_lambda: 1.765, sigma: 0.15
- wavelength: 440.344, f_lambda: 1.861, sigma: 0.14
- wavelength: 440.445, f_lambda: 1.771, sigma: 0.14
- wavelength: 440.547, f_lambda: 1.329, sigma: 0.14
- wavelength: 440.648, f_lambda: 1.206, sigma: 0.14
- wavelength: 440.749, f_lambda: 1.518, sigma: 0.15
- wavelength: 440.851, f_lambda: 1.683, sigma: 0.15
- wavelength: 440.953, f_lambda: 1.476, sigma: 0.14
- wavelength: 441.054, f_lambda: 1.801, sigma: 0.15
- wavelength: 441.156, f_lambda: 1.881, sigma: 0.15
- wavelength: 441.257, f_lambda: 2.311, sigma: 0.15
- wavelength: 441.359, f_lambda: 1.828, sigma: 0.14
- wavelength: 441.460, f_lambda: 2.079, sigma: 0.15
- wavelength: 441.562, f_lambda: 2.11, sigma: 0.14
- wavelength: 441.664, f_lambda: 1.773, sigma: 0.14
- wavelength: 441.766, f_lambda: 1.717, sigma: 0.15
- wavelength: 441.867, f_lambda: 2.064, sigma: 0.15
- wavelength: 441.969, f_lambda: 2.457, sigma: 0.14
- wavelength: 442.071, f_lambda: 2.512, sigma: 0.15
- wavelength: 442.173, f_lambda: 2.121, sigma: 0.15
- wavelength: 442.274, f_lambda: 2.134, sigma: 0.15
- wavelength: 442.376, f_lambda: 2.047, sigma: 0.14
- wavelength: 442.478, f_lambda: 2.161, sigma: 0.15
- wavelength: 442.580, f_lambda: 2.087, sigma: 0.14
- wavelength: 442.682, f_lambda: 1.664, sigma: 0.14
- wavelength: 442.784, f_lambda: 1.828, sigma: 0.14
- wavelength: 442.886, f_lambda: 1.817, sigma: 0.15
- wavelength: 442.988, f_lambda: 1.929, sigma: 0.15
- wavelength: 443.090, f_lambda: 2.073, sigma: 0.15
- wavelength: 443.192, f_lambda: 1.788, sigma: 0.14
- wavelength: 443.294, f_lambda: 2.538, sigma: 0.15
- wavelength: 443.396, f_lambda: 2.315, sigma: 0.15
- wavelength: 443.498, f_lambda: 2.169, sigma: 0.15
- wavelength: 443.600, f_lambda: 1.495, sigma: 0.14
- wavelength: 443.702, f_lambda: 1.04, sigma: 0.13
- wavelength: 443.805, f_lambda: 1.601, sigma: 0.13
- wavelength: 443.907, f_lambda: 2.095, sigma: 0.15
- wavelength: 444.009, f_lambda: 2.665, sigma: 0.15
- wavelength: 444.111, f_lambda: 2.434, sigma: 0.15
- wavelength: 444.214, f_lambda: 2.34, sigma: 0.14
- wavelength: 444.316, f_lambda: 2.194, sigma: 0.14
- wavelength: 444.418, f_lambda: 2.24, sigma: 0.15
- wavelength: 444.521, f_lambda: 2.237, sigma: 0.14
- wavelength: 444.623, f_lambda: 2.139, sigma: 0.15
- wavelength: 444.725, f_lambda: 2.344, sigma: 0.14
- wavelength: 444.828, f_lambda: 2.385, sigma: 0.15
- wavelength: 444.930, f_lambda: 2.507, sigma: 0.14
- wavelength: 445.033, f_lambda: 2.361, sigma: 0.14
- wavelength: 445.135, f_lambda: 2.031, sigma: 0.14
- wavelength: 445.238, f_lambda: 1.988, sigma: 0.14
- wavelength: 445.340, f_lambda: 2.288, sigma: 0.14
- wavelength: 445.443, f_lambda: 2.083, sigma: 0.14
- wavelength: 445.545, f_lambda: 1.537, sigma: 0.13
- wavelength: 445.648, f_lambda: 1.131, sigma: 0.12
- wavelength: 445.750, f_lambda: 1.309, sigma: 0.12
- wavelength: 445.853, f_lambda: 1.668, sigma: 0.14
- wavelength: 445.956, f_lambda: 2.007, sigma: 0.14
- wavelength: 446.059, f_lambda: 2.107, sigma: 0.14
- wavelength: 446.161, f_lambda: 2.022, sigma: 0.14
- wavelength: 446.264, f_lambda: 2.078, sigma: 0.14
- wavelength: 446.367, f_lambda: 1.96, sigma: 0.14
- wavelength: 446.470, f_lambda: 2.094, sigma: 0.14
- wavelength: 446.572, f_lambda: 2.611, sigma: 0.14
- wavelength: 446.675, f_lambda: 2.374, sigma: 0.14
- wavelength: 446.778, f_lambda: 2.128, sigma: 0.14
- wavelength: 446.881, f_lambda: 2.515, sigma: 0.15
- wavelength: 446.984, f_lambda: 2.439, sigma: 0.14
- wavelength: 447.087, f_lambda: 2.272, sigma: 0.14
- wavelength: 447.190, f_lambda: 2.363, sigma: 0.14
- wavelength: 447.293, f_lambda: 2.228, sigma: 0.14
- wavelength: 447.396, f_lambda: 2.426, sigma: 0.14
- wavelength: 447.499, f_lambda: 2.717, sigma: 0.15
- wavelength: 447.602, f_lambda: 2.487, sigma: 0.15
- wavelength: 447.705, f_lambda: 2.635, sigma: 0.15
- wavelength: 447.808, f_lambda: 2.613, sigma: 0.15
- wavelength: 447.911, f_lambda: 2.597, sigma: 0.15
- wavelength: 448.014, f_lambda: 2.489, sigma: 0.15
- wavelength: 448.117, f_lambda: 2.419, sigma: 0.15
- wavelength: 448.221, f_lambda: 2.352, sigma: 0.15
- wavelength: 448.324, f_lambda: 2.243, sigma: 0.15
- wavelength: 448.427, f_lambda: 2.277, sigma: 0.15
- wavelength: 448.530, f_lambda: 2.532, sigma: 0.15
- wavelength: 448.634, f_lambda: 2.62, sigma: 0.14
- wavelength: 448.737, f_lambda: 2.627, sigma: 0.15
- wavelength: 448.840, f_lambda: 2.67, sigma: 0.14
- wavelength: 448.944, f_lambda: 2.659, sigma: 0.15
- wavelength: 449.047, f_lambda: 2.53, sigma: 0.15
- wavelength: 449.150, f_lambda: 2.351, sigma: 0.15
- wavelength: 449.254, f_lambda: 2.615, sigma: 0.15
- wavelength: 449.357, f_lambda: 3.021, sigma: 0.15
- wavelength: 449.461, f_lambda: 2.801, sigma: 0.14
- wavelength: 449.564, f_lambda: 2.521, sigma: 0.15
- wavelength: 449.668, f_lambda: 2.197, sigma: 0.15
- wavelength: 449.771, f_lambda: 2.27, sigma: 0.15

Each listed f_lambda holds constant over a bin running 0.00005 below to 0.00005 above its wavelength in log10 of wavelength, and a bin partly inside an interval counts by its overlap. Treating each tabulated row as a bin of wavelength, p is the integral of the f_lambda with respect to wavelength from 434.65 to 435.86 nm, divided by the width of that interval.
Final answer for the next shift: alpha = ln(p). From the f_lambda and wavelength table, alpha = 0.54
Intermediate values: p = 1.72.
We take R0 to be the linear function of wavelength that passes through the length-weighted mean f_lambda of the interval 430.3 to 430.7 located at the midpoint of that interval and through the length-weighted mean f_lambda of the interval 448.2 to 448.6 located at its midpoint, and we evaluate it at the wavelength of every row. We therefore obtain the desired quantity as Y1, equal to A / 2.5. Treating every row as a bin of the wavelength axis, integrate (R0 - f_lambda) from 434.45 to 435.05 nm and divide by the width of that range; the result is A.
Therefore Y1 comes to -0.09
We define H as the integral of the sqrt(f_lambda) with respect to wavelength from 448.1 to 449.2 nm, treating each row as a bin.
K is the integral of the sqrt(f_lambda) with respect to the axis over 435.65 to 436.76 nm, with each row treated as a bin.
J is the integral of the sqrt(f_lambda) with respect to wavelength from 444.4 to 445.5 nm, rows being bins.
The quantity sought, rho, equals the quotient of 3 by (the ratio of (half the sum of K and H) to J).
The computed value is 3.07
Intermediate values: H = 1.73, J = 1.64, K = 1.5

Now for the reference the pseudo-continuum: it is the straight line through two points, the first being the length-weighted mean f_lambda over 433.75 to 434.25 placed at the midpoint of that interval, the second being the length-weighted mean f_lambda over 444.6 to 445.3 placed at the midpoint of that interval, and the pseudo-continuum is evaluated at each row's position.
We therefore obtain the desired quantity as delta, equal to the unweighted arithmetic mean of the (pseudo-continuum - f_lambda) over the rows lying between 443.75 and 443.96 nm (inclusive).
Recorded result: 0.33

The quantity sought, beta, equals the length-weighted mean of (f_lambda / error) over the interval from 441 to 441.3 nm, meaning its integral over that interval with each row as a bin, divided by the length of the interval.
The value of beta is 13.3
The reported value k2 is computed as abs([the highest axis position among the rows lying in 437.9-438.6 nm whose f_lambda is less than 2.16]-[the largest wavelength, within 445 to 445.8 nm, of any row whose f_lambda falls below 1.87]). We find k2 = 7.23 nm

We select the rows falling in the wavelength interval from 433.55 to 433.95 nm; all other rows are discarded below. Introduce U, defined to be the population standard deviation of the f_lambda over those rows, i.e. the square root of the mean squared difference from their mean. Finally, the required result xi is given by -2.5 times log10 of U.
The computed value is 1.6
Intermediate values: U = 0.24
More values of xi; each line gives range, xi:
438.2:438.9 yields 1.0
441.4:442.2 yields 1.5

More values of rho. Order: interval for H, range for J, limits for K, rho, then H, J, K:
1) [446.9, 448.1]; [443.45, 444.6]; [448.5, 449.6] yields 2.67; 1.89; 1.63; 1.8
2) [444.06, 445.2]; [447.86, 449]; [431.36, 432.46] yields 3.49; 1.72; 1.80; 1.4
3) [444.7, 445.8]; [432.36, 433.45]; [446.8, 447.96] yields 2.52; 1.54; 1.41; 1.8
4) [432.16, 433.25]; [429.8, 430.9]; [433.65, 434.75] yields 2.64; 1.39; 1.23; 1.4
